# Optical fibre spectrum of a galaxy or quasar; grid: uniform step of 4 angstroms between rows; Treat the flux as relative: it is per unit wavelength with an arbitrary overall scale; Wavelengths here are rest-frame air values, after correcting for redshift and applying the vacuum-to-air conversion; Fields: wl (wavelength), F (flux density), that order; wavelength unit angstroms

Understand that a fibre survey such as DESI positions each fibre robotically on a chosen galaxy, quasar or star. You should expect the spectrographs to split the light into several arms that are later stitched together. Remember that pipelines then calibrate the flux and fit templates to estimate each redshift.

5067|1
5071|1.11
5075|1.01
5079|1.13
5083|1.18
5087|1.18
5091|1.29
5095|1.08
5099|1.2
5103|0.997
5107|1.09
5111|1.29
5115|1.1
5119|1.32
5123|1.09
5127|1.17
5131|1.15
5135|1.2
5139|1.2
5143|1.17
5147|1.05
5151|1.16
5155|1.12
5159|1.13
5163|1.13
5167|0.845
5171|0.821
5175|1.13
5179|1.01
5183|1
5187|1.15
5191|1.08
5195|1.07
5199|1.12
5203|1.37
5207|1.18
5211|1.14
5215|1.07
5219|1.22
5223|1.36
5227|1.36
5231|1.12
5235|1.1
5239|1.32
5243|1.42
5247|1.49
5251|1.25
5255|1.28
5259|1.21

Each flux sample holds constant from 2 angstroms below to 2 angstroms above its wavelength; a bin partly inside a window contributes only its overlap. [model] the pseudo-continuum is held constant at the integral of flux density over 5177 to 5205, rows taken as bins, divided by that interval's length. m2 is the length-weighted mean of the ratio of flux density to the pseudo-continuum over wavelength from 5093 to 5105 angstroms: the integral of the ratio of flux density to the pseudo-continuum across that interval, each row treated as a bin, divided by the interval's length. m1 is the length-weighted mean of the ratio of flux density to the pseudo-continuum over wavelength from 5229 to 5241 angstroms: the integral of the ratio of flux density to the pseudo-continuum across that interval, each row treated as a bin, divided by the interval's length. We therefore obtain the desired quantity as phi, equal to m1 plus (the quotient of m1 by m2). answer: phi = 2.14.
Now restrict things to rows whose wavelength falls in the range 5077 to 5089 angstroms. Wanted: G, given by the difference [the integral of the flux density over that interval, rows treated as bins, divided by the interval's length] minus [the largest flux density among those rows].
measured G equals -0.02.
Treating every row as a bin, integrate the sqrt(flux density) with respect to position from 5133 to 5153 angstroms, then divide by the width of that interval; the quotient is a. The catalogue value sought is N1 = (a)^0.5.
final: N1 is 1.04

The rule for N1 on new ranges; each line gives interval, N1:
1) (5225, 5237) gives 1.04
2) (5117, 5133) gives 1.04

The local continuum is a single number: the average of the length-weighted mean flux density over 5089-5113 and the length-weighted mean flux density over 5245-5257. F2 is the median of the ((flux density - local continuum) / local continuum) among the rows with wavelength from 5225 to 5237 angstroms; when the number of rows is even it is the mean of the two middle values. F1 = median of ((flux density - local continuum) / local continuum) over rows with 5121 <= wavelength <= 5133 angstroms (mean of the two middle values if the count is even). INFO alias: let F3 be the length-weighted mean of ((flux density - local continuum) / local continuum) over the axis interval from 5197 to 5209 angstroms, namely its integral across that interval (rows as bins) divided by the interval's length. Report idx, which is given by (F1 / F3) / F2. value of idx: -37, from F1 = -0.079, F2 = -0.10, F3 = -0.02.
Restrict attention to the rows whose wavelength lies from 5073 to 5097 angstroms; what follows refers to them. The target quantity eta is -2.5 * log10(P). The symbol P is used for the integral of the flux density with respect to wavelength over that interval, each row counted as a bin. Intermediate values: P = 27.5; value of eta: -3.598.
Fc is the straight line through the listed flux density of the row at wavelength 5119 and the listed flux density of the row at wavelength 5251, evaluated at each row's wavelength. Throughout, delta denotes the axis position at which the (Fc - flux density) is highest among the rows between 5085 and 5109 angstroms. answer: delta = 5103 angstroms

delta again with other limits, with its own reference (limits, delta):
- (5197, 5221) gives 5215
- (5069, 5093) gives 5075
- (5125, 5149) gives 5147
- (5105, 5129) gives 5107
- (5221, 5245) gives 5235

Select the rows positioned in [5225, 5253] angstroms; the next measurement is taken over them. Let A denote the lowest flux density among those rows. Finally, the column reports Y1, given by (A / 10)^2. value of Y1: 0.0121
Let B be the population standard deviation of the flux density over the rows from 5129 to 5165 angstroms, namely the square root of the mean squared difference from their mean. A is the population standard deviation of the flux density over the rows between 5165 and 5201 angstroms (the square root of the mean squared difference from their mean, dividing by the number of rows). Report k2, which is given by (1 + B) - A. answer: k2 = 0.93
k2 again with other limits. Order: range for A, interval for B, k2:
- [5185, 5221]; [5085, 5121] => 1.02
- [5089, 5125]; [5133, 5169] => 0.99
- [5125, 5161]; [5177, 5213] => 1.06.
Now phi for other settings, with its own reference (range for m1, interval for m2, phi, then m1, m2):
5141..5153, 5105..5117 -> 1.98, 1.01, 1.04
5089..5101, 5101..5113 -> 2.13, 1.07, 1.01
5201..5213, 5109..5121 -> 2.10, 1.10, 1.11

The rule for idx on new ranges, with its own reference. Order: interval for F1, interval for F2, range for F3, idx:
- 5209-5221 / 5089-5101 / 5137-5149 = -26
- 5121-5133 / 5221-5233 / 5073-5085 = 8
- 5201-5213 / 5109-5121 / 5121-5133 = 19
